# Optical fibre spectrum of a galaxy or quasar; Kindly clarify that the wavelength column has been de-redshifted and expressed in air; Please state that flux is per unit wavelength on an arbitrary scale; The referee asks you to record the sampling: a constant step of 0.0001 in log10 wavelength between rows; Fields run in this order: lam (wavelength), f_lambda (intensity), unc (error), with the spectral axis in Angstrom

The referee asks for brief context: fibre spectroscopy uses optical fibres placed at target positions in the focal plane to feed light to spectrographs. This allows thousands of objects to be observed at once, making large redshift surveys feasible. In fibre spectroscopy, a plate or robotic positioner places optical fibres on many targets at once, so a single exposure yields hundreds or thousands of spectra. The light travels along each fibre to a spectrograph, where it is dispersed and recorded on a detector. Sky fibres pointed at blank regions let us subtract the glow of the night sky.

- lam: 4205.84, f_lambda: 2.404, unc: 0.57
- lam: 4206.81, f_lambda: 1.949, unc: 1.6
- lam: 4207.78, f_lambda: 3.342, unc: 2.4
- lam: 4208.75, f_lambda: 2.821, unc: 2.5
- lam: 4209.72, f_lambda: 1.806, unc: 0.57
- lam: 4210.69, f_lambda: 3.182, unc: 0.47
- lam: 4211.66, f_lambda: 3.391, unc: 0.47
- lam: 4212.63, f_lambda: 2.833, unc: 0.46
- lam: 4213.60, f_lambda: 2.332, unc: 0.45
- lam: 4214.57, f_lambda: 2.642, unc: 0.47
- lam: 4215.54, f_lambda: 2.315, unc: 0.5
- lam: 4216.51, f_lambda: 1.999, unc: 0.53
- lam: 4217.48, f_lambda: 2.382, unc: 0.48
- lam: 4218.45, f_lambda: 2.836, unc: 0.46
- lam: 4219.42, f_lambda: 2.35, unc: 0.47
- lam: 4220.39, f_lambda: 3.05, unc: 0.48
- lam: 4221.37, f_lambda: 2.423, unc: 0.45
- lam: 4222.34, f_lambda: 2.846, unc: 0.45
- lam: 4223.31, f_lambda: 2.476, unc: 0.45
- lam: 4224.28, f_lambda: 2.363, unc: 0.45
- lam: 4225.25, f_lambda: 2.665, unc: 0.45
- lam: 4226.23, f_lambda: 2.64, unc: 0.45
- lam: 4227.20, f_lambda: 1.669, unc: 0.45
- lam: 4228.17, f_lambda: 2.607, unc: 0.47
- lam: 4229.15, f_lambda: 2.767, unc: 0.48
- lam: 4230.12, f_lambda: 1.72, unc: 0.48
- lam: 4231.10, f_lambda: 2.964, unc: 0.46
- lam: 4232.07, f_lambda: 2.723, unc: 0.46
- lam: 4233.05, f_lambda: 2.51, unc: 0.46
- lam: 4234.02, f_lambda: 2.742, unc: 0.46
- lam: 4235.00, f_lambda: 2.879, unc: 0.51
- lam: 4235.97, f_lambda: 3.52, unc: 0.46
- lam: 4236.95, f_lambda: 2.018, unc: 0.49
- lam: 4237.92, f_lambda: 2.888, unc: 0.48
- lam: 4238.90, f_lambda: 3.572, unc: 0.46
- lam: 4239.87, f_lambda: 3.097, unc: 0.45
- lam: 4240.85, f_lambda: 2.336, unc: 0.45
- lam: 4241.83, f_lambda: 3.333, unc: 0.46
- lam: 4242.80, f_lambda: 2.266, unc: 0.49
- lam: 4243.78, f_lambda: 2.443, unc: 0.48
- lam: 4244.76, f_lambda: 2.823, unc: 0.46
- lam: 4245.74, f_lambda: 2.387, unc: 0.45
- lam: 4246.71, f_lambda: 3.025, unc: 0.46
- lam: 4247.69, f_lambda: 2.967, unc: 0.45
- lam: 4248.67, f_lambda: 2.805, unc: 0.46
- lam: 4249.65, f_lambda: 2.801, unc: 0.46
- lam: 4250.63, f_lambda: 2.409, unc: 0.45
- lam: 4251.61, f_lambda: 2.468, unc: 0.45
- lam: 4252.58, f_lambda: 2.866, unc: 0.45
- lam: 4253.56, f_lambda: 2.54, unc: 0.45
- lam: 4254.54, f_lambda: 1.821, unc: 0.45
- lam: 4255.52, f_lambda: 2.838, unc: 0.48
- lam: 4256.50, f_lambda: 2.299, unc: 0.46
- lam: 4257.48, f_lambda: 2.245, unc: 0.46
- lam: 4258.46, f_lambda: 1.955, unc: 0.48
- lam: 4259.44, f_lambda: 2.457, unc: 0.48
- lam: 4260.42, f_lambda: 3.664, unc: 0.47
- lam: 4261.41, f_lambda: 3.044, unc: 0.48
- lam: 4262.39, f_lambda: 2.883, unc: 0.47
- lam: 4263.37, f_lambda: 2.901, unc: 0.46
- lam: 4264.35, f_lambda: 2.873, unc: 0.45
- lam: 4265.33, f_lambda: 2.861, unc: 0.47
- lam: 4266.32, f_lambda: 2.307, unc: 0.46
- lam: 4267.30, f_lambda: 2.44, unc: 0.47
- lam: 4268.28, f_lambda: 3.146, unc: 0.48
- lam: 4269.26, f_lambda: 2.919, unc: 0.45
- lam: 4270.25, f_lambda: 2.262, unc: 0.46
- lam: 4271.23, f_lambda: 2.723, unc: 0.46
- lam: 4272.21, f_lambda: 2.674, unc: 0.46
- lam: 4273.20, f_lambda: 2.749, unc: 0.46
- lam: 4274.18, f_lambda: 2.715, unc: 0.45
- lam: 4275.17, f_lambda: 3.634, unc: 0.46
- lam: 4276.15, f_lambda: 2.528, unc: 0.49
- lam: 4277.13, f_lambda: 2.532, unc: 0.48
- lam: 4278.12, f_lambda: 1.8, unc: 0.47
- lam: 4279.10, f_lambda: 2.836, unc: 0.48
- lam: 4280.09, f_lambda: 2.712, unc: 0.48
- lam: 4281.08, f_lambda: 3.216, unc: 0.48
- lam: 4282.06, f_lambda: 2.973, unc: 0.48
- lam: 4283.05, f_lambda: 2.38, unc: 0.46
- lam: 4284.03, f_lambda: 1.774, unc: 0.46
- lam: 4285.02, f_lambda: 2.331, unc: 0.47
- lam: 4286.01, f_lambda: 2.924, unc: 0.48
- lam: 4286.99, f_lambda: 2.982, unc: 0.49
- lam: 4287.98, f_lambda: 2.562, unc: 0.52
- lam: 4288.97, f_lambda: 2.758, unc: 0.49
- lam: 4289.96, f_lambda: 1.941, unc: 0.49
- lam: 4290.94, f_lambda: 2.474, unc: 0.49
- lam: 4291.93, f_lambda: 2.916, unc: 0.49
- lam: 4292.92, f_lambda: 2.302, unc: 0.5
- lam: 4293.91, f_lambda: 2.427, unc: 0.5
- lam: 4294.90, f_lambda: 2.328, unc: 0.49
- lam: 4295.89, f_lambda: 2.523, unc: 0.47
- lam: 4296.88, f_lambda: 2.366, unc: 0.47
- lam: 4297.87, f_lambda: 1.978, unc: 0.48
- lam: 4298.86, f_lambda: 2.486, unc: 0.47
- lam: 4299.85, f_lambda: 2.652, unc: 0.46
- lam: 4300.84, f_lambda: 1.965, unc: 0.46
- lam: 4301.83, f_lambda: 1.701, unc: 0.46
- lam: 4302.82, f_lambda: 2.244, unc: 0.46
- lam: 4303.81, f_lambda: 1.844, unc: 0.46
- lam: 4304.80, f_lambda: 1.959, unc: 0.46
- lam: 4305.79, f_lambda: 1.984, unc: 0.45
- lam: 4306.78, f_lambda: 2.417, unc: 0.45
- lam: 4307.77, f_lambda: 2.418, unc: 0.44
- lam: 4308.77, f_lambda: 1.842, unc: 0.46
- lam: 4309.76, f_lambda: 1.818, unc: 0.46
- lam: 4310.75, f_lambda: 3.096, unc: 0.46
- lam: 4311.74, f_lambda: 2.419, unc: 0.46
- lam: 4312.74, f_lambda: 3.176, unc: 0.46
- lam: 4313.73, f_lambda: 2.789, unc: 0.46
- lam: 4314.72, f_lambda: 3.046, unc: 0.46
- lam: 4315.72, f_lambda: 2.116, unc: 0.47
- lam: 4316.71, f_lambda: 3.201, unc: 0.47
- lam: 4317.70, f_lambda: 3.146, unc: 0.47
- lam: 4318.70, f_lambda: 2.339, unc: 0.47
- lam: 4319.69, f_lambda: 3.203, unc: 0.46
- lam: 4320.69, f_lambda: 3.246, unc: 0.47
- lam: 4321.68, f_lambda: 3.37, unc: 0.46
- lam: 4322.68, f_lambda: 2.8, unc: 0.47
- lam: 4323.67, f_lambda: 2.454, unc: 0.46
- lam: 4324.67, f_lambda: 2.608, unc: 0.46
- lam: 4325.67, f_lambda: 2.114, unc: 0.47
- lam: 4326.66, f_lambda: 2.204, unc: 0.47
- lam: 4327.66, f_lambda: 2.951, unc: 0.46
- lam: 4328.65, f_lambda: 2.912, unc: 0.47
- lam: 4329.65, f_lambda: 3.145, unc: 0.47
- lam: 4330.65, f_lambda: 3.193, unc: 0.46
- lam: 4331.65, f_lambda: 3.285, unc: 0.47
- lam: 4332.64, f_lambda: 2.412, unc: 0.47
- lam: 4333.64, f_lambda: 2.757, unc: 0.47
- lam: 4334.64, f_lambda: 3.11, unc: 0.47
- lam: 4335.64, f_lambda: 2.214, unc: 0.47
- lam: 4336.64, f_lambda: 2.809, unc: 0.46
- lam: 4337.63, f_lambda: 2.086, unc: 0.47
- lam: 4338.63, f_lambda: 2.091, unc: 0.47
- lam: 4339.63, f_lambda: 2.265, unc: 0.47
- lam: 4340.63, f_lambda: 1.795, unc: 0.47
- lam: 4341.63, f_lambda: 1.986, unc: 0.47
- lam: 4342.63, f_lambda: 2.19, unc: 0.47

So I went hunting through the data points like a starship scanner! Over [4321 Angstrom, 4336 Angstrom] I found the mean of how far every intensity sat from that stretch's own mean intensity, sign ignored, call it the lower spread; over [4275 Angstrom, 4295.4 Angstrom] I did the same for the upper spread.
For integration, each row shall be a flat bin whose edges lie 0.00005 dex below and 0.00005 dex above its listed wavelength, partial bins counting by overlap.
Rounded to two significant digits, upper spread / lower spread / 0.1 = 10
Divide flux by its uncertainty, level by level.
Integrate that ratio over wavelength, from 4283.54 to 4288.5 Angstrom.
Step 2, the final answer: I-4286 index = 26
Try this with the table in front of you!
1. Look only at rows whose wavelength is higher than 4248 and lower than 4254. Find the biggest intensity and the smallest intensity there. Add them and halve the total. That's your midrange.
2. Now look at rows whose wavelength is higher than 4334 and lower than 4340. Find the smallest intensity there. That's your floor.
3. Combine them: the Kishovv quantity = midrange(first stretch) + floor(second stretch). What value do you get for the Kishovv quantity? 4.72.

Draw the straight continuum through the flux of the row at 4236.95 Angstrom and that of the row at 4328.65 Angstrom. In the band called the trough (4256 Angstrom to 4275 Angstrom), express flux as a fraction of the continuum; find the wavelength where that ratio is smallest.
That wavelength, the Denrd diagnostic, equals 4258.46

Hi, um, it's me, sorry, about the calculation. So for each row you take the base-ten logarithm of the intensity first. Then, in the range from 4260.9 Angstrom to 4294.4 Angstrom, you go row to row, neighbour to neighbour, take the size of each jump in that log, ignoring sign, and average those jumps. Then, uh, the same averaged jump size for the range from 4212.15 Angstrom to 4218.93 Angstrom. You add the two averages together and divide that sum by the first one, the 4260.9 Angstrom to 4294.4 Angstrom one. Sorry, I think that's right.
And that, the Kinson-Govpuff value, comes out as 2.0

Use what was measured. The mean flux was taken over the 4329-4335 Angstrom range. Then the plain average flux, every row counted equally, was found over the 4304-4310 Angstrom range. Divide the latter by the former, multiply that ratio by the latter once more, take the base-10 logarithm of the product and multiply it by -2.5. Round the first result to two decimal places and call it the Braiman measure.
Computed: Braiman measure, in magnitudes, -0.40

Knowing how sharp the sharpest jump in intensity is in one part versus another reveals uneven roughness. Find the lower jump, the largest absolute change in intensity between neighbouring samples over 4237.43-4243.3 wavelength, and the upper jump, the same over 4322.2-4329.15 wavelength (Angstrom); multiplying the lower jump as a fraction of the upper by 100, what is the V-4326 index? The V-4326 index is 143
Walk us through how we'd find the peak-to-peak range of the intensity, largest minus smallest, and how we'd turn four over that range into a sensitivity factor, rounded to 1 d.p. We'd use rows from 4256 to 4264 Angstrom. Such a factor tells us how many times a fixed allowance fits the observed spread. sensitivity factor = 2.3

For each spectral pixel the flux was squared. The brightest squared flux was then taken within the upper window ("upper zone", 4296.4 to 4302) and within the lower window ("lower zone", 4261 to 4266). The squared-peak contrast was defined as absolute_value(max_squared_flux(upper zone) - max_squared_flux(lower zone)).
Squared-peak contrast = 2.2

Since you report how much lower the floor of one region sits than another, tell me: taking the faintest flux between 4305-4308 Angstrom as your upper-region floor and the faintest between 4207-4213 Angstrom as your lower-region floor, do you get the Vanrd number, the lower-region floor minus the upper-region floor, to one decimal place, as -0.2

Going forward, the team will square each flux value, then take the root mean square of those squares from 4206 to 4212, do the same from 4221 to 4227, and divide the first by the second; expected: 1.29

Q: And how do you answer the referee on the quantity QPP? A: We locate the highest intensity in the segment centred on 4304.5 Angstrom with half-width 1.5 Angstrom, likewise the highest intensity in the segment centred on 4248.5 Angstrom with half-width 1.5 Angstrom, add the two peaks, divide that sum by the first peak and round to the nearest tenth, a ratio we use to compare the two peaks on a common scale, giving 2.5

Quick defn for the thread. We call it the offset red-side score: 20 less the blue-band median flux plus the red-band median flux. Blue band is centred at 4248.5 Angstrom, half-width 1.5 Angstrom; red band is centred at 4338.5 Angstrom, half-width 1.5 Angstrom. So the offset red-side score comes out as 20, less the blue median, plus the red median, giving 19.3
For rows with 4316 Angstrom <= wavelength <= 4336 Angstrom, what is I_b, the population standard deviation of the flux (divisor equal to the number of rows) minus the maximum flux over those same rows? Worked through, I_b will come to -2.97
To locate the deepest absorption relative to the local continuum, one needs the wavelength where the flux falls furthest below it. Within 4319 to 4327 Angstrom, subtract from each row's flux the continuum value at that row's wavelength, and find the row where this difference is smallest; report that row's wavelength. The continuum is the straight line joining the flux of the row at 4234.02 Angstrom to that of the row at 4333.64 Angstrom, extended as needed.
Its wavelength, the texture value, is 4325.67 Angstrom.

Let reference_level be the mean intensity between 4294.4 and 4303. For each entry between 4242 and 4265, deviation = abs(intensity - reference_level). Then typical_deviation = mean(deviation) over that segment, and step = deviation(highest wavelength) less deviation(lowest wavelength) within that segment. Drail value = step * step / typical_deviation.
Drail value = 0.8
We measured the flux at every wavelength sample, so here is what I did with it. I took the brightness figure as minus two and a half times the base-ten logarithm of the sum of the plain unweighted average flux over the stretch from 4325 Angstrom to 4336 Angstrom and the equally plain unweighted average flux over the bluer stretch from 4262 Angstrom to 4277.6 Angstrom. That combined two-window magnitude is -1.85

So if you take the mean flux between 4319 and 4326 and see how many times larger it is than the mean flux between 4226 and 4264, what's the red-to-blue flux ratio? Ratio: 1.062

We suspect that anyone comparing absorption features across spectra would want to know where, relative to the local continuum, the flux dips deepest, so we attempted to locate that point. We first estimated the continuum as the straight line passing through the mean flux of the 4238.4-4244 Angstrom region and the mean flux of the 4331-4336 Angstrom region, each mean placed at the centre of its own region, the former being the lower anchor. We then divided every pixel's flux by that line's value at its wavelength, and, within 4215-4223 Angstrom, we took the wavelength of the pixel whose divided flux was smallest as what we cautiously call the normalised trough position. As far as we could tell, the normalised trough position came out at 4216.51 Angstrom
